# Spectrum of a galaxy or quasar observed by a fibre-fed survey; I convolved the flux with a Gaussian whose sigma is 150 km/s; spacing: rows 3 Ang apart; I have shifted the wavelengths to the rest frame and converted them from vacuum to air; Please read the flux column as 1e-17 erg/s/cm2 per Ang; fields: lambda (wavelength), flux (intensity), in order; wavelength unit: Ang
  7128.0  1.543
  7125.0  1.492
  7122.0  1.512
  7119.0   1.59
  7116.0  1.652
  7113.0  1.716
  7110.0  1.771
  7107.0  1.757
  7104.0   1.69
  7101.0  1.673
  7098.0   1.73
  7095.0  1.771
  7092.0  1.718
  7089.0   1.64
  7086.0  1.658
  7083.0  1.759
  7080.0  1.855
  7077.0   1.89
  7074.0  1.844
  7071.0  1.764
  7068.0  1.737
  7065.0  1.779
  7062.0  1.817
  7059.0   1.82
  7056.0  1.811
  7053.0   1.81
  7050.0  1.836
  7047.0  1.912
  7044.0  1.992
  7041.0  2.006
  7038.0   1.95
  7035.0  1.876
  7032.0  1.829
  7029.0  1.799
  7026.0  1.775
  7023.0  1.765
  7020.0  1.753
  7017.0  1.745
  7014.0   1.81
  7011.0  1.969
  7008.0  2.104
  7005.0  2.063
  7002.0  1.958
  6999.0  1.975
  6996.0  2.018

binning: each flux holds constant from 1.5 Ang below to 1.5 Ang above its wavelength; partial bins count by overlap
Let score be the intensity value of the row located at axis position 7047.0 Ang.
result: 1.912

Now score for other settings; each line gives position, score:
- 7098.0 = 1.73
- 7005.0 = 2.063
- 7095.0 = 1.771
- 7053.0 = 1.81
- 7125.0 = 1.492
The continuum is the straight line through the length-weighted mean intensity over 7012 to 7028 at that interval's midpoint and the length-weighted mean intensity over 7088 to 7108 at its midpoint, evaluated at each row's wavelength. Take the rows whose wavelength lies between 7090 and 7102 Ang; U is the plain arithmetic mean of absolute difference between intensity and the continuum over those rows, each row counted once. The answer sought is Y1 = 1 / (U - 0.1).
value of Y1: -14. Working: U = 0.03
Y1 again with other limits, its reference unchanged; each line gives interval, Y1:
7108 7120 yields -24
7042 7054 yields 29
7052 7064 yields -32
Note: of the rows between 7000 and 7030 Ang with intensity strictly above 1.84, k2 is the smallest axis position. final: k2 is 7002.0 Ang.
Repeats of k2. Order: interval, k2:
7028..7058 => 7035.0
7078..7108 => 7080.0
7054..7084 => 7074.0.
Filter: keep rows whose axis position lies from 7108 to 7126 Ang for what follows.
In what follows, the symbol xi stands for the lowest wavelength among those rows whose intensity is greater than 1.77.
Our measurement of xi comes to 7110.0 Ang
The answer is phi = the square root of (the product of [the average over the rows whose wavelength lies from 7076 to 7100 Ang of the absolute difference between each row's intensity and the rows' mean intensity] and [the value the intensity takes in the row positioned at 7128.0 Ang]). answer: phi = 0.32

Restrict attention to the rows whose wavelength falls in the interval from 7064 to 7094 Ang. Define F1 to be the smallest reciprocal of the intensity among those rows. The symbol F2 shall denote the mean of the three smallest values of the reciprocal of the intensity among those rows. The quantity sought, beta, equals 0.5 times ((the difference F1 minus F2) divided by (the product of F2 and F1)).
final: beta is -0.014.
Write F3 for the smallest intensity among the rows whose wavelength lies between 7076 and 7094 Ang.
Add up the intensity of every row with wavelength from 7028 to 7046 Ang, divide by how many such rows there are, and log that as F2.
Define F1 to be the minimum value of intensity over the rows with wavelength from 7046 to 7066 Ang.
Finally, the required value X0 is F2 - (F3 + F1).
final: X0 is -1.5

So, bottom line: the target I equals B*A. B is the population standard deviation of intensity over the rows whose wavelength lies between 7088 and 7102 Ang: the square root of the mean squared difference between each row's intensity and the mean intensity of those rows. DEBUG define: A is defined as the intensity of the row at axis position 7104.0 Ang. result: 0.08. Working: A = 1.69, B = 0.046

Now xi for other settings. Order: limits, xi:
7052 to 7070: 7053.0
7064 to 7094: 7065.0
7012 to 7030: 7014.0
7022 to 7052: 7026.0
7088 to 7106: 7095.0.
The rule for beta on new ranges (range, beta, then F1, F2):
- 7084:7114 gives -0.002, 0.565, 0.566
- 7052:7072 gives -0.002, 0.549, 0.551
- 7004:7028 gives -0.030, 0.475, 0.489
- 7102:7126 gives -0.012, 0.565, 0.572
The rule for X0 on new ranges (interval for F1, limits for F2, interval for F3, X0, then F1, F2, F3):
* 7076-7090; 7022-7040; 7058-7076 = -1.5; 1.64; 1.83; 1.737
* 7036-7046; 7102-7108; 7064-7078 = -2.0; 1.95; 1.72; 1.737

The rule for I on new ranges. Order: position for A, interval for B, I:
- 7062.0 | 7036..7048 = 0.07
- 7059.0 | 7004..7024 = 0.26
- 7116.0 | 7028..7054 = 0.12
